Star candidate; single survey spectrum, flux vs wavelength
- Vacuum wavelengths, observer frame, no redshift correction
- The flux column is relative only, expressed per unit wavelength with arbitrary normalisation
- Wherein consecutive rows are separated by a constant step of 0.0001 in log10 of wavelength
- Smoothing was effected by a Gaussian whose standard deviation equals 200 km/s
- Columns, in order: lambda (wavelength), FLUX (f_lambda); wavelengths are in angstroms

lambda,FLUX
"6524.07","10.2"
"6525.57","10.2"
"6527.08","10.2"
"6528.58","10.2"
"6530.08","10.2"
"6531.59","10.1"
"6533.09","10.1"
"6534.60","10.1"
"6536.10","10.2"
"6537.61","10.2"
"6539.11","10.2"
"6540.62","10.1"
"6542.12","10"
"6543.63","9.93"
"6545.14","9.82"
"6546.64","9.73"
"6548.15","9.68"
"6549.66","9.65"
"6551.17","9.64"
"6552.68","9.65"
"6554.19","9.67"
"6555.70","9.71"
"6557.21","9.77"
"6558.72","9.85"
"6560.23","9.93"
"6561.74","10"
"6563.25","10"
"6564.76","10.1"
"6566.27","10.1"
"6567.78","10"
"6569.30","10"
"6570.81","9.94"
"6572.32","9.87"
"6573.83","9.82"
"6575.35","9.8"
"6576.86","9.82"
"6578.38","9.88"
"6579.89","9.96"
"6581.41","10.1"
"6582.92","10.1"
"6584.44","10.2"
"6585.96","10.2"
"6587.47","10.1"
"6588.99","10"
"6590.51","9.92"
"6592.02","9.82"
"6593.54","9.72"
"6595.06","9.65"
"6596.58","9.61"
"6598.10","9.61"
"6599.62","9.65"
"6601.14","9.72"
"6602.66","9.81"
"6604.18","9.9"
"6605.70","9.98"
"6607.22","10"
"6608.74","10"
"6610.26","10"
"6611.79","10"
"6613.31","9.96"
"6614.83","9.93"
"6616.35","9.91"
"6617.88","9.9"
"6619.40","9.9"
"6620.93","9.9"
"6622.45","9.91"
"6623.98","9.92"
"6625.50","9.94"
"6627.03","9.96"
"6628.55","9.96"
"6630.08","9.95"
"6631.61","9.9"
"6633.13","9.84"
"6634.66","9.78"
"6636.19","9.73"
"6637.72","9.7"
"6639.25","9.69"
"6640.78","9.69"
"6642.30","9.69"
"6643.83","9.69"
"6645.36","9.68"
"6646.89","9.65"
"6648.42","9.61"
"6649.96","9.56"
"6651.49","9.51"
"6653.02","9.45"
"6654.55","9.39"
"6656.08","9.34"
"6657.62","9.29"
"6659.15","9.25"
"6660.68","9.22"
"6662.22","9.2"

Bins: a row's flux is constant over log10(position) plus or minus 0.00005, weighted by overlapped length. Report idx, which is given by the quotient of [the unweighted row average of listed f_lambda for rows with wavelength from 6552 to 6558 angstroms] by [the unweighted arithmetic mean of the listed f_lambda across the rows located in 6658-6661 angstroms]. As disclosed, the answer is 1.05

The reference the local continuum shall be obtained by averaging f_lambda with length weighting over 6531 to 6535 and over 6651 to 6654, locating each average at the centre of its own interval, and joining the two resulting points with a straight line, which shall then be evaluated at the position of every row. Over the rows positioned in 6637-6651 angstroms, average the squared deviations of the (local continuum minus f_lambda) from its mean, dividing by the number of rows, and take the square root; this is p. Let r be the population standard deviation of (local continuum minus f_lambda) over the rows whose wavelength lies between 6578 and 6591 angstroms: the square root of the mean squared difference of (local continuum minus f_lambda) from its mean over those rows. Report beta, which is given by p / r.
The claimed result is 0.3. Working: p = 0.03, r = 0.11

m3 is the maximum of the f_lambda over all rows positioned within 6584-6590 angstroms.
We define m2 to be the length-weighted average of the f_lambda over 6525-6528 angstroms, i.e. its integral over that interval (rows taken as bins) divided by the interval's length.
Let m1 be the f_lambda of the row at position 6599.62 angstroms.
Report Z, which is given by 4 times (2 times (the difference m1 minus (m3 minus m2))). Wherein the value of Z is 77.1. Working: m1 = 9.65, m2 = 10.2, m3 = 10.2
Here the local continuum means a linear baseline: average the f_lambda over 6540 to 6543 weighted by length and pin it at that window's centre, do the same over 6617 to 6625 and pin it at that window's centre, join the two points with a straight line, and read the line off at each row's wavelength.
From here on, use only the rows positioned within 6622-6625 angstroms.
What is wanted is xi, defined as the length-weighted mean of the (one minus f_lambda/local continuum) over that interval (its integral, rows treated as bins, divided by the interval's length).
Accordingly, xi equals -0.002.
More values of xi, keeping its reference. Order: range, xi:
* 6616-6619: 0.001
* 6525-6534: -0.009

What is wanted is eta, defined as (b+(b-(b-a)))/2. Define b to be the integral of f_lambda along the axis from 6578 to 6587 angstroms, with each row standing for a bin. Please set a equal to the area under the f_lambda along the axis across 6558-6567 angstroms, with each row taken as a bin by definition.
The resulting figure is 90.4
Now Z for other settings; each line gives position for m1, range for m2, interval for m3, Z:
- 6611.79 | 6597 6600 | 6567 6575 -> 77.0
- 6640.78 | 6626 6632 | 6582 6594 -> 75.4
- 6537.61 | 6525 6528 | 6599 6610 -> 83.1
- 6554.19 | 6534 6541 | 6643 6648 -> 81.2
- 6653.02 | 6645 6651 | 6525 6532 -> 70.8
